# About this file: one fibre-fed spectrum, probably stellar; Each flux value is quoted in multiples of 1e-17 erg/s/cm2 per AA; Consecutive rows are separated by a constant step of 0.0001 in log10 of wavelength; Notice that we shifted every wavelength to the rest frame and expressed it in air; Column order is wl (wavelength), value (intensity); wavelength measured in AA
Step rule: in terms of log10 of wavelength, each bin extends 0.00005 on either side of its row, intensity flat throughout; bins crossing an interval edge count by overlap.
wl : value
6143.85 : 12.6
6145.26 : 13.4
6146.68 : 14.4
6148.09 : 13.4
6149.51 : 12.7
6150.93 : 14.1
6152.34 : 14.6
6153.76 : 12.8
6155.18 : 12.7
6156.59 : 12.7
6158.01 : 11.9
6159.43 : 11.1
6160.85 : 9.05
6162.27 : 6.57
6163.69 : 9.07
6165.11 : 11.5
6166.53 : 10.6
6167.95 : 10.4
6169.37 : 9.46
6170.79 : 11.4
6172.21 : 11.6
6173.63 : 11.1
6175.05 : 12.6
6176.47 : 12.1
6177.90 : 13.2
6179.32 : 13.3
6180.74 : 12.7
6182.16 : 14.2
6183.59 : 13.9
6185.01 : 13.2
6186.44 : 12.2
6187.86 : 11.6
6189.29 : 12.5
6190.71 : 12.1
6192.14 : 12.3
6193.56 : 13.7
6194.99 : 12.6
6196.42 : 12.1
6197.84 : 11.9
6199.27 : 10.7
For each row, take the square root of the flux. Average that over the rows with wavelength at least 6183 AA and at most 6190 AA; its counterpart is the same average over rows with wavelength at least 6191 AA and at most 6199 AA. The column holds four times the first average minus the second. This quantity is 10.7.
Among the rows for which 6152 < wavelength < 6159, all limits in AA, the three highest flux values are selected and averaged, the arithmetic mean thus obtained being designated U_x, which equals 13.4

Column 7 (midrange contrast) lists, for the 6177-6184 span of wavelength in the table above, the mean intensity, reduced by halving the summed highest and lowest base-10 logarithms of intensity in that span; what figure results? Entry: 12.3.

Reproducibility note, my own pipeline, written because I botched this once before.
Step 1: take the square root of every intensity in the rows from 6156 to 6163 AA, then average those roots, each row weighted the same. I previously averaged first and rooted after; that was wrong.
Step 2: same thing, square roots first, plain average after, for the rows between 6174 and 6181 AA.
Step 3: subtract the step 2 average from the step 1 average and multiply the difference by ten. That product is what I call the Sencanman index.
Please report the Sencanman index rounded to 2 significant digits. -3.9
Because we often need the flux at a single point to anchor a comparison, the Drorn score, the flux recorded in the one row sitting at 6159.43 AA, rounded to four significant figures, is 11.10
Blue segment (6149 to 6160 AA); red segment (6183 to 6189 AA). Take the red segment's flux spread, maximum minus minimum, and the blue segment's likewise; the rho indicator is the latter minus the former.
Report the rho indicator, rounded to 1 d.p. 1.2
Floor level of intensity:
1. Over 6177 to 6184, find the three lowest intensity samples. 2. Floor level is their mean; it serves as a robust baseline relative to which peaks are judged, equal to 13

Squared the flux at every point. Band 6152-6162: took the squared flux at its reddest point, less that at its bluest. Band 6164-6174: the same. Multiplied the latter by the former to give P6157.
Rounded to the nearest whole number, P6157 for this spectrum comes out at 1187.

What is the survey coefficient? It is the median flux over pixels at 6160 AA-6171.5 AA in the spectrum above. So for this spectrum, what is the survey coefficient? 9.9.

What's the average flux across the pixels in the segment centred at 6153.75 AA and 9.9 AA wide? 13.1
